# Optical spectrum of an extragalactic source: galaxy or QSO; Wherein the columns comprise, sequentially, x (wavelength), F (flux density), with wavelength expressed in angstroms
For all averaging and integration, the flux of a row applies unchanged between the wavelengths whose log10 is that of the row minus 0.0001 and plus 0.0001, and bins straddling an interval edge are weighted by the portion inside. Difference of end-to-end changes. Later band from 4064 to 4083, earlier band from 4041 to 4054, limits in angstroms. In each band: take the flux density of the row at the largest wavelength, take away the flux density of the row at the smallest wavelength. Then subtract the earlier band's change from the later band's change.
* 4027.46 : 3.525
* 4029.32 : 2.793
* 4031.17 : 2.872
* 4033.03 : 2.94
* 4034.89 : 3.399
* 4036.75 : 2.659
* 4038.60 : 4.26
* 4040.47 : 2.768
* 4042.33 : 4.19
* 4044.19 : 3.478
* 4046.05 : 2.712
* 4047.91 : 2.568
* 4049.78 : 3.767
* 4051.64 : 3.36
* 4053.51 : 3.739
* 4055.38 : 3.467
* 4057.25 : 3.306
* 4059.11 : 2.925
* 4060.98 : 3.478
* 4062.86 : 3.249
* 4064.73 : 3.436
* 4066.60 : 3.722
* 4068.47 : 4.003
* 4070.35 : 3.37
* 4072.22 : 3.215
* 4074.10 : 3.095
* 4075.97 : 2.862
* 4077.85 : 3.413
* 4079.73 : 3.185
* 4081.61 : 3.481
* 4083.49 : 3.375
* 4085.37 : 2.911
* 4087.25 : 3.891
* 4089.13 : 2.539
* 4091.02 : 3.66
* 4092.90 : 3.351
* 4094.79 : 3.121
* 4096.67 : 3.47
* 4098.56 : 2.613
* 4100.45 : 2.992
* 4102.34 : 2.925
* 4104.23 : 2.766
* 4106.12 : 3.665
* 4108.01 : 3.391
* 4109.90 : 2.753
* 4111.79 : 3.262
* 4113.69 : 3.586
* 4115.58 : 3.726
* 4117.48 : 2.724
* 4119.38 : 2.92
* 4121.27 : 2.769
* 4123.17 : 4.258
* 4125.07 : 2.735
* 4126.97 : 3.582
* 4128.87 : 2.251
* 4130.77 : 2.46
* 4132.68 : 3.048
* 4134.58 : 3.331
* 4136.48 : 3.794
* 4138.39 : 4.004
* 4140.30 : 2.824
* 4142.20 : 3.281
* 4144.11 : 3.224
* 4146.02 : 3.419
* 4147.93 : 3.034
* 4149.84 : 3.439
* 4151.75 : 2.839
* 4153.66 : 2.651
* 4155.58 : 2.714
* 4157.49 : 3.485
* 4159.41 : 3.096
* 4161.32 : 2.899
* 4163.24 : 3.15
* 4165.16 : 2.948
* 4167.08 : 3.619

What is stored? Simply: 0.5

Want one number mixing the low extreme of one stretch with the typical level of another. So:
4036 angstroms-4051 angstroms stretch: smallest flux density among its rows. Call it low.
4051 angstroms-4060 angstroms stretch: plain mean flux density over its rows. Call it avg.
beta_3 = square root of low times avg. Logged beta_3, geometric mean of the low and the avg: 2.94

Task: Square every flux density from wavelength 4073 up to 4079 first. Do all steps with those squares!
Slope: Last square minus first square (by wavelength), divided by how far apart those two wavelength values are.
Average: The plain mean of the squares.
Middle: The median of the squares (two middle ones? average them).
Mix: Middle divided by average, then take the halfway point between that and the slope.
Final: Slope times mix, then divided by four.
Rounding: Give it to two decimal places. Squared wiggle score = 0.11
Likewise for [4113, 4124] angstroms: 0.10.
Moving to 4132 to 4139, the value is 0.32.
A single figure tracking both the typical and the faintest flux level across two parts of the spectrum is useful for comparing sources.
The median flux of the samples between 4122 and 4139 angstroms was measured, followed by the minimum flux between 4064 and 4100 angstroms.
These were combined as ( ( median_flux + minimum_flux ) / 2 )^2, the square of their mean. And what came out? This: 8.6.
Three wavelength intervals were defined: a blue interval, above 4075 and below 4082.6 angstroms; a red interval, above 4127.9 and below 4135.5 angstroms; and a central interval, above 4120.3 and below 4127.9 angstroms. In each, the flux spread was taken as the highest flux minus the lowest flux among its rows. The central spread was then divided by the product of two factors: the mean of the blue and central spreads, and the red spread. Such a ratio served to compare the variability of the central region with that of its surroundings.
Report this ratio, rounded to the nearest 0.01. 1.32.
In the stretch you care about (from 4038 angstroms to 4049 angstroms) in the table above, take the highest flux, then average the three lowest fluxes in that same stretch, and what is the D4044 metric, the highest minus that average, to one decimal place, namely 1.6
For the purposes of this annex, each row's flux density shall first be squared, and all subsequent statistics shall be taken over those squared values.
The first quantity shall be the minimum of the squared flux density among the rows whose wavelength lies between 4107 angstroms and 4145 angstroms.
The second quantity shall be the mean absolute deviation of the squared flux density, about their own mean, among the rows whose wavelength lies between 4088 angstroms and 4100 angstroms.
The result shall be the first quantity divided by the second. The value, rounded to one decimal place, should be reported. 2.2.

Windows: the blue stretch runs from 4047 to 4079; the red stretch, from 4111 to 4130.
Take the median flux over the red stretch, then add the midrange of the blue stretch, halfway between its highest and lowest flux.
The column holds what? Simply 6.38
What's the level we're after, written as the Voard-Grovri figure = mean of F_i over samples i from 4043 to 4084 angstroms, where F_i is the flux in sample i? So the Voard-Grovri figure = 3.33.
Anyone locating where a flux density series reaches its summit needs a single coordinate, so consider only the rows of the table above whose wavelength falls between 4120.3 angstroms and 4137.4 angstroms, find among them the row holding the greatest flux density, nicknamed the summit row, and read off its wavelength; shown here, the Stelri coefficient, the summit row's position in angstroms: 4123.17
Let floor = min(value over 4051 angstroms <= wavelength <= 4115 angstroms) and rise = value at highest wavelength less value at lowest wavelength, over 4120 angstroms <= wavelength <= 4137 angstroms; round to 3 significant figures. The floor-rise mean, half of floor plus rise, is 1.78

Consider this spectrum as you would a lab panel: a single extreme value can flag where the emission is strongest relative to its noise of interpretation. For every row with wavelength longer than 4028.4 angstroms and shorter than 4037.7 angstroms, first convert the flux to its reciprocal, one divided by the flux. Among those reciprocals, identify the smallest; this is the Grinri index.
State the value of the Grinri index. 0.294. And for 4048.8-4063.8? 0.265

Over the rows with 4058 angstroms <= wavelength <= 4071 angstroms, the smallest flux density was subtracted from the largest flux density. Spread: 1.08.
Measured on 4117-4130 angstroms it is 2.01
